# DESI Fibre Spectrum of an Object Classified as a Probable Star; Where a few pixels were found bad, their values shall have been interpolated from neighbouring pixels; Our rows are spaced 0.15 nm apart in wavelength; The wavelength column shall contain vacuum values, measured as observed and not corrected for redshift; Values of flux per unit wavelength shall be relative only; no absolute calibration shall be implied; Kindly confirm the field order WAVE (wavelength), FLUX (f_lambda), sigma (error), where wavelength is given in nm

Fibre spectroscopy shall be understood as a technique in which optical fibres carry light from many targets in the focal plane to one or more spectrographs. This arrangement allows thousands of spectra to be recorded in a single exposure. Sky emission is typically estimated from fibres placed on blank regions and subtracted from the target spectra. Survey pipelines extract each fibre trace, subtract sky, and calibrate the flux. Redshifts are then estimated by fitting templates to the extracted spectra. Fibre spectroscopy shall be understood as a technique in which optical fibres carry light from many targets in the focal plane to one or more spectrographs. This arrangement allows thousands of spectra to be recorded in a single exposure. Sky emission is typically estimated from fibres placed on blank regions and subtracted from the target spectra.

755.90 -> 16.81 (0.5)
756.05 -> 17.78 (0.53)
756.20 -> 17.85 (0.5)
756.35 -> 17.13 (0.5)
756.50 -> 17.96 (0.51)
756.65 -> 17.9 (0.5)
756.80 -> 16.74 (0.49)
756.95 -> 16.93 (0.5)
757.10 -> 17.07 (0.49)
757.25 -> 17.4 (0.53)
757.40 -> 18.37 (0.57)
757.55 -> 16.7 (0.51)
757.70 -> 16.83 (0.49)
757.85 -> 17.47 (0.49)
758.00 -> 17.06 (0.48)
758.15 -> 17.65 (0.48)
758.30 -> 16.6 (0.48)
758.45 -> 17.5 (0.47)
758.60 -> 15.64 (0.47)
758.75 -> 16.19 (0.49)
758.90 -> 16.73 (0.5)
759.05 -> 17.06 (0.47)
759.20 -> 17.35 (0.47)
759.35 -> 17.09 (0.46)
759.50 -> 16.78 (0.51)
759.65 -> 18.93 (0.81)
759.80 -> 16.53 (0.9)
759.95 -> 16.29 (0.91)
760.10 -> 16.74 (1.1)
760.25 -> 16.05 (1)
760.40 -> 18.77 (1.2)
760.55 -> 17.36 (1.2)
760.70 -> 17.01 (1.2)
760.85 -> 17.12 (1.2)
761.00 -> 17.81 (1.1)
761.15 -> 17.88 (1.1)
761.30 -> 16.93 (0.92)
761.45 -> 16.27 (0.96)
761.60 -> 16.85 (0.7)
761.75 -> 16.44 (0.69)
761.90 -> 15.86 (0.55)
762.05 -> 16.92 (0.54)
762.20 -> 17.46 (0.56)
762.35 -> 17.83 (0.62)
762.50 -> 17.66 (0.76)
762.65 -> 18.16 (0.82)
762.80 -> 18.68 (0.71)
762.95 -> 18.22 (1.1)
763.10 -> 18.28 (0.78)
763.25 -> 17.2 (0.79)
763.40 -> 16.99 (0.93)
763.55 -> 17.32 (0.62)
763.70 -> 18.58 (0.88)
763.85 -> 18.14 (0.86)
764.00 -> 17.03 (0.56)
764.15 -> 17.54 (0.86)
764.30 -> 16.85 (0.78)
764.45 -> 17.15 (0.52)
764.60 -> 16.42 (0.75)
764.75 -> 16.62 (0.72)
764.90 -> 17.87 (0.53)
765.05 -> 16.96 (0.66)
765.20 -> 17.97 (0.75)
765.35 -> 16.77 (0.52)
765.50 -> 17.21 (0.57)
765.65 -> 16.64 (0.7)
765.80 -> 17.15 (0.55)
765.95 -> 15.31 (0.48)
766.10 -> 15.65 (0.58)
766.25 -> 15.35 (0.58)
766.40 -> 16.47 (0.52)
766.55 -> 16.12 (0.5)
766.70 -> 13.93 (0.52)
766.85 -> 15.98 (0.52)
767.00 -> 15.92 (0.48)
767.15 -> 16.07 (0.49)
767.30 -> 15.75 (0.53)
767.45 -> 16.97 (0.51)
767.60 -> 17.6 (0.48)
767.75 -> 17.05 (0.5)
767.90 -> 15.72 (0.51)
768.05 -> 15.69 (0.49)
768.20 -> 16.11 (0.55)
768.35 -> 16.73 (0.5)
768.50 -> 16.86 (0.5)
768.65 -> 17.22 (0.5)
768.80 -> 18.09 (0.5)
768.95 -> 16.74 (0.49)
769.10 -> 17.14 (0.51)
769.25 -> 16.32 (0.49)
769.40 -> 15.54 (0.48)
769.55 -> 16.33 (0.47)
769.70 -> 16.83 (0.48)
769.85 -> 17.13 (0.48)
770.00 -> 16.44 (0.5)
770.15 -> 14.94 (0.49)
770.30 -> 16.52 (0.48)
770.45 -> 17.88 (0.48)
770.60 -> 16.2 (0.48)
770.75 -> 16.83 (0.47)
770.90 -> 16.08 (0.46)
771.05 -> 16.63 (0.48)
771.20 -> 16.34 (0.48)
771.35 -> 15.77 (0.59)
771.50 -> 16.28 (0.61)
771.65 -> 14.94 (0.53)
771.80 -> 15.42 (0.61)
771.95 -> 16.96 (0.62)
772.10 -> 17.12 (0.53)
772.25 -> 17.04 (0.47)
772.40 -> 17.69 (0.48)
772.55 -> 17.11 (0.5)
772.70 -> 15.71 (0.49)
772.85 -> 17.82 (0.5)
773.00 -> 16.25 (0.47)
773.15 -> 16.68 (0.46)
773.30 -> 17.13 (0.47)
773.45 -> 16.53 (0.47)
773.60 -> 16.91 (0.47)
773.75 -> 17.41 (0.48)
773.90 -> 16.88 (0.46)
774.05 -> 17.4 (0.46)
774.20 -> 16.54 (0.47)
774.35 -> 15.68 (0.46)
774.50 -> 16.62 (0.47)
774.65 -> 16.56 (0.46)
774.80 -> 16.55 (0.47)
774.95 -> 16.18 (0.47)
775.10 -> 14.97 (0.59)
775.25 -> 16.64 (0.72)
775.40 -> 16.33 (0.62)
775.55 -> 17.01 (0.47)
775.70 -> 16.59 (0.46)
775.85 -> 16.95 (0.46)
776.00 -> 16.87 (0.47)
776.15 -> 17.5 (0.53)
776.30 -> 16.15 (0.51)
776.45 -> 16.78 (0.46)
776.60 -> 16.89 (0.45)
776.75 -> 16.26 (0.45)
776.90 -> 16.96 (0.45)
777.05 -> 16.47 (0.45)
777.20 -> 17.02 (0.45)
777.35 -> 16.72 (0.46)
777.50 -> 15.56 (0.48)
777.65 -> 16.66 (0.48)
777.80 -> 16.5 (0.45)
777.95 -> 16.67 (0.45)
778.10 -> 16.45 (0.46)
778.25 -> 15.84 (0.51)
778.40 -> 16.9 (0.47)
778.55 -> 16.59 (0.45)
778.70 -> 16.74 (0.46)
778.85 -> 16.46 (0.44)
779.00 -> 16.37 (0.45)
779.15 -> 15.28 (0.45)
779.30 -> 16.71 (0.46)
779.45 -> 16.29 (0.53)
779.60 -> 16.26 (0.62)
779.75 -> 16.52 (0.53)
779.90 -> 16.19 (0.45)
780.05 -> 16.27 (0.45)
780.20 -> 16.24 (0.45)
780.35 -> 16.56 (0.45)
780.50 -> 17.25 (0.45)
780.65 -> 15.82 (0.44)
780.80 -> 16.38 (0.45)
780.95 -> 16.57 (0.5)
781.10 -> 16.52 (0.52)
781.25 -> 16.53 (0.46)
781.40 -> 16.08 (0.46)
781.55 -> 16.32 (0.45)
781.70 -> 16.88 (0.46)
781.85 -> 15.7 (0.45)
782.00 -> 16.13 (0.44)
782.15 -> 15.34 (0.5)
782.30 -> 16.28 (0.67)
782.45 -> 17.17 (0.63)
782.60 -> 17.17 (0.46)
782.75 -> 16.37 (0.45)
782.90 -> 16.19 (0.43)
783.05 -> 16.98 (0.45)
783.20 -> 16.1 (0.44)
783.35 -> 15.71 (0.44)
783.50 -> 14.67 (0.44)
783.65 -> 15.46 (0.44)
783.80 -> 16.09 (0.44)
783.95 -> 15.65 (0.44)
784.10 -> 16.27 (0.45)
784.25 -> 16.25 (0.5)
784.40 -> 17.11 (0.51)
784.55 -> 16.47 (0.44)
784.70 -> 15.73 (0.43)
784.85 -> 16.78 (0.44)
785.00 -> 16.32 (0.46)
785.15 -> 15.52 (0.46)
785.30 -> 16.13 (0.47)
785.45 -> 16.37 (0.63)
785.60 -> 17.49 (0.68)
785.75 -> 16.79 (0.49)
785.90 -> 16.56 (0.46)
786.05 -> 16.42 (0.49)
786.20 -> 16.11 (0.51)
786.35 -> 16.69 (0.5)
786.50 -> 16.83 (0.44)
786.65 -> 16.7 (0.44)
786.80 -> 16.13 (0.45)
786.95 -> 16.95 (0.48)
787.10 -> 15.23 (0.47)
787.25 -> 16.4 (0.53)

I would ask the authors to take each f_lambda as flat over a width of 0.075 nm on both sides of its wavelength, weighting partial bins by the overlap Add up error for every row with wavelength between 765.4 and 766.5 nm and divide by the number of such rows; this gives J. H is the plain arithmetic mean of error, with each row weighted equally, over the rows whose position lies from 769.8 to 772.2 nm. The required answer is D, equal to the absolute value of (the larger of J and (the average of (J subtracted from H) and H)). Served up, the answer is 0.569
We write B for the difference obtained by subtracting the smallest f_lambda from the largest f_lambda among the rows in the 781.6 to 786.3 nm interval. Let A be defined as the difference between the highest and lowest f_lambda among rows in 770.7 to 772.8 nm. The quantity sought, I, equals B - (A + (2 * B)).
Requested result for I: -5.6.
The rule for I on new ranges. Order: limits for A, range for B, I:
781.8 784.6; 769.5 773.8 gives -5.4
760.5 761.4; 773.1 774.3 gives -1.8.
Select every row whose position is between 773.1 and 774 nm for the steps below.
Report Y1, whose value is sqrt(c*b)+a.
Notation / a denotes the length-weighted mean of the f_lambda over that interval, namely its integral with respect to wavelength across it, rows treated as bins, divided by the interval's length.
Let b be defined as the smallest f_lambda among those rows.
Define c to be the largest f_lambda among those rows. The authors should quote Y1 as 33.9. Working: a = 16.9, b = 16.53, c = 17.41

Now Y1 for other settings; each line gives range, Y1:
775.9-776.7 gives 33.6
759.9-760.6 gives 34.4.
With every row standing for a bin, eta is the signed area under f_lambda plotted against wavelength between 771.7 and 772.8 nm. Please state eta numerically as 18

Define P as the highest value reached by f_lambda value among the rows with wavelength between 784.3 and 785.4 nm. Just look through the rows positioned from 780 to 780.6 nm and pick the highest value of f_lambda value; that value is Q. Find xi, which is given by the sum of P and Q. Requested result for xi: 34.4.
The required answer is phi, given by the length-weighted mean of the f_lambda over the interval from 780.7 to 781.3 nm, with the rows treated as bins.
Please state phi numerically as 16.5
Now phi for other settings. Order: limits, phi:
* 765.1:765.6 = 17.3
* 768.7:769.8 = 16.7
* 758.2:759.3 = 16.8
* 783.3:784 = 15.5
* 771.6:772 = 15.8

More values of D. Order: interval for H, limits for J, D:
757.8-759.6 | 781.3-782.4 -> 0.490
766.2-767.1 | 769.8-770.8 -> 0.483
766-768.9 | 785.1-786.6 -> 0.513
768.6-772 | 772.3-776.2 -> 0.493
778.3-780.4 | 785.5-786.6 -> 0.510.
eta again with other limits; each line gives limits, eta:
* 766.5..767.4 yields 14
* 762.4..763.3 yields 16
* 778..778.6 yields 10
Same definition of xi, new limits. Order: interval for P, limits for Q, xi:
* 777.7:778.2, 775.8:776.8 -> 34.2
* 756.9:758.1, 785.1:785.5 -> 34.7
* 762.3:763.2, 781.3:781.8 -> 35.6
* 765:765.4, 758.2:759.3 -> 35.5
